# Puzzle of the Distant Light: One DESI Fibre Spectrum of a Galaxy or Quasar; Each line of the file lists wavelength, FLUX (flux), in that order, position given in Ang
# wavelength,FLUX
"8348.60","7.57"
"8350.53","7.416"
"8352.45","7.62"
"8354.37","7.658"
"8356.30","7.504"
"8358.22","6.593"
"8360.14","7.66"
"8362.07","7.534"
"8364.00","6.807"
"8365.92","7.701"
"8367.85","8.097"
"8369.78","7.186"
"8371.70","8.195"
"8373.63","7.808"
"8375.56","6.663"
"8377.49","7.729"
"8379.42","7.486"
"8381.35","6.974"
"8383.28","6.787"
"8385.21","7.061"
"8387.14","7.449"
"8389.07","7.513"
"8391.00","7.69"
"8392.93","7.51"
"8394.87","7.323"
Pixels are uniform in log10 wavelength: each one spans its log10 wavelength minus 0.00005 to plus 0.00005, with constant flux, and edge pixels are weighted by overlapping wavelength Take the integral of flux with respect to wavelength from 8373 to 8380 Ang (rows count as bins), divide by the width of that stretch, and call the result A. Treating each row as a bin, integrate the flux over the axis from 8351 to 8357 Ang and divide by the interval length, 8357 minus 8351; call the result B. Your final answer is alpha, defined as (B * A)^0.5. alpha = 7.49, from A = 7.40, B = 7.6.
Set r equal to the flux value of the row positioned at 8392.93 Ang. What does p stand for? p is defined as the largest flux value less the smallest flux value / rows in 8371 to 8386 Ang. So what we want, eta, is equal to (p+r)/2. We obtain 4.52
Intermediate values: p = 1.5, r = 7.51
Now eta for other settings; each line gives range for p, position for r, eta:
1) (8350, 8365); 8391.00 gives 4.38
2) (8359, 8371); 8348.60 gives 4.43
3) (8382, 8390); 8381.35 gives 3.85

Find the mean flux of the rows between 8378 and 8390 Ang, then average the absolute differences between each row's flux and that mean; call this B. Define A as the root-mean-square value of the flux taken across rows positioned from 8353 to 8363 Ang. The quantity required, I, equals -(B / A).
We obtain -0.037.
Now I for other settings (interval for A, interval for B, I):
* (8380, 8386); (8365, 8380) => -0.054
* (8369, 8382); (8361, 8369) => -0.049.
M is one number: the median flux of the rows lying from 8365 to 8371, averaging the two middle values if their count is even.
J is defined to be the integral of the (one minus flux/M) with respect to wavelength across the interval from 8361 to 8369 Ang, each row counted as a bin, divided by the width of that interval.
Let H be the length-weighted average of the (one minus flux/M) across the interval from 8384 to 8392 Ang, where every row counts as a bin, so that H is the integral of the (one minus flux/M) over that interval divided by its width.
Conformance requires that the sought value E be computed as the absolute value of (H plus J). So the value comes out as 0.06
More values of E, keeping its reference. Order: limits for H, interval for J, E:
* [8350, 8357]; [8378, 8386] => 0.09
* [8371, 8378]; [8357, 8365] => 0.09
